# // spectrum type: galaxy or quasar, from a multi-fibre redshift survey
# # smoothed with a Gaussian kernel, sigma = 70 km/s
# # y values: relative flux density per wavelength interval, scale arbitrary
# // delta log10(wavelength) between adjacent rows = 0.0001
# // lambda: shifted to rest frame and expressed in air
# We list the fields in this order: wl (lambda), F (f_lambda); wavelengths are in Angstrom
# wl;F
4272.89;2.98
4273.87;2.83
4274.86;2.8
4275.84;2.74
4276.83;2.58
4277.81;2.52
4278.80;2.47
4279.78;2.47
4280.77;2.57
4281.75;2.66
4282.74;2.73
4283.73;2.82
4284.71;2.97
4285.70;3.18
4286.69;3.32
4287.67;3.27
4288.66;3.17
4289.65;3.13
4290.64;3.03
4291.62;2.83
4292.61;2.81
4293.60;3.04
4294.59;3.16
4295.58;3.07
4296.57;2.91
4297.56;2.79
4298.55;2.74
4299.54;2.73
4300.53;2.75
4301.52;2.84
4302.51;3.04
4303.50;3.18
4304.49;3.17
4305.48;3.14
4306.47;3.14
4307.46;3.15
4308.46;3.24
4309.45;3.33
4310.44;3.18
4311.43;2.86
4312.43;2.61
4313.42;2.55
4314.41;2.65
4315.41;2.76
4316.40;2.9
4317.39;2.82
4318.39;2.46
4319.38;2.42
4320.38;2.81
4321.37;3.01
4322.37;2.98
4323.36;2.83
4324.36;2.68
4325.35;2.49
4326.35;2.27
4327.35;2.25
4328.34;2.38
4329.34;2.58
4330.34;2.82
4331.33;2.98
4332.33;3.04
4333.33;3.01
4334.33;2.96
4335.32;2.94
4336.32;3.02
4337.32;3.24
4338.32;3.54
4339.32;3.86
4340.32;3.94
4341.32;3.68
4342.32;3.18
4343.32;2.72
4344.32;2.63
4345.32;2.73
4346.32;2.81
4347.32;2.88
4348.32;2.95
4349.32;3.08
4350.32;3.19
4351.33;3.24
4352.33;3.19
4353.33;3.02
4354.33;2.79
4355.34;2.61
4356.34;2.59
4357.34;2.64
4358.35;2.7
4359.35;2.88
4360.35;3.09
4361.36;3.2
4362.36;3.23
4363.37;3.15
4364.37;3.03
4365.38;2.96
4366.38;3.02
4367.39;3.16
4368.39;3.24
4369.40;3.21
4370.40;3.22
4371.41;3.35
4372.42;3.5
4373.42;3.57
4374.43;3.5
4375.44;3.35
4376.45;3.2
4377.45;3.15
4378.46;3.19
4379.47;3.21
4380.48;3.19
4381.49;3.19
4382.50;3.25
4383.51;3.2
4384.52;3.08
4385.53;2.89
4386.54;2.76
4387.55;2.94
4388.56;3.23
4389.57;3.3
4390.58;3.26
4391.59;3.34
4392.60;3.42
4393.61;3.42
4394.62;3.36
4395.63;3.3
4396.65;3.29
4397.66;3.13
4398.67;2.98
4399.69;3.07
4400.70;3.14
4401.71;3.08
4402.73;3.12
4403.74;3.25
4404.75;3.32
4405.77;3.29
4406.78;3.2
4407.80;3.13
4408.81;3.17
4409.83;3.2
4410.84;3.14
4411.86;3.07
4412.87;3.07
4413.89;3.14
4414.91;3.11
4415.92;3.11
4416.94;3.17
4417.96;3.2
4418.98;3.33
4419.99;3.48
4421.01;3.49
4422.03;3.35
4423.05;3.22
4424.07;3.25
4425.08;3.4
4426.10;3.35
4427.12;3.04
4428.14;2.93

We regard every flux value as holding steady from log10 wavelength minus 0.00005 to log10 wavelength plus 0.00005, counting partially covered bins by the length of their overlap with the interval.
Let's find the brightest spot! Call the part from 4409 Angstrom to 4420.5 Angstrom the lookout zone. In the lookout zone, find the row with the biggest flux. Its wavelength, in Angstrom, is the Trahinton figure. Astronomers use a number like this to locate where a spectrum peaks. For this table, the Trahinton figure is 4419.99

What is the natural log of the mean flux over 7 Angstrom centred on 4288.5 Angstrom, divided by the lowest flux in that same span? 0.10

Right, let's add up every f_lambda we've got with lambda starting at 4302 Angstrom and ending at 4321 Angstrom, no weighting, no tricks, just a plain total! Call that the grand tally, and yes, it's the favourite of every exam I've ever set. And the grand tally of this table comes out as 55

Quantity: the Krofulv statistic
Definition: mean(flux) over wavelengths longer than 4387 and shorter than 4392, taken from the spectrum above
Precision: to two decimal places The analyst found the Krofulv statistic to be 3.21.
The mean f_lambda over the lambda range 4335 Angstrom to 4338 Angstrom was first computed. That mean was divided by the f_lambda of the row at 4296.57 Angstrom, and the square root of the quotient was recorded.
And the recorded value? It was 1.03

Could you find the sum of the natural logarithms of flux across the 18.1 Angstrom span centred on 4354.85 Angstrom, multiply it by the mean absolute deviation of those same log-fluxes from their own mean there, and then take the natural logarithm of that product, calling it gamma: 0.3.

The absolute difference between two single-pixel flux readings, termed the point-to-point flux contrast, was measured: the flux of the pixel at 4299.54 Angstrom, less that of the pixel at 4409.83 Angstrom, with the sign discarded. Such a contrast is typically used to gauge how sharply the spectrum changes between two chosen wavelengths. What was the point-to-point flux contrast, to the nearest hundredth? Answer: 0.47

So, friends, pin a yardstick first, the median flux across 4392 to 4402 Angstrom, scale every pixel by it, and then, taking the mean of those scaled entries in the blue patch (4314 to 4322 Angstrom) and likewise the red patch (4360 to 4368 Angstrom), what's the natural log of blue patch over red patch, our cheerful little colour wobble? -0.129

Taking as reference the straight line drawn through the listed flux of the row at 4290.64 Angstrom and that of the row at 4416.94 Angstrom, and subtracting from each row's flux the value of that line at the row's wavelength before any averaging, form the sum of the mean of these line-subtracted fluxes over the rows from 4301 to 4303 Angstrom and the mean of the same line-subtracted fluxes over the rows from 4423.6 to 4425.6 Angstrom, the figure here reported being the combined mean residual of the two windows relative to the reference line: 0.04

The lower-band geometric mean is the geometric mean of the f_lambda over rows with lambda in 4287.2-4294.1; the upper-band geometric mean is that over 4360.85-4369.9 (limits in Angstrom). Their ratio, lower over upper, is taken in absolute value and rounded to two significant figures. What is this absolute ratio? 0.97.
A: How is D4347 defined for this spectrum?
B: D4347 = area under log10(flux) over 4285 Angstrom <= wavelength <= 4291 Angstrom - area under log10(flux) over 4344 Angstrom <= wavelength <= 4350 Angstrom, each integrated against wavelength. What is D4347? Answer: 0.3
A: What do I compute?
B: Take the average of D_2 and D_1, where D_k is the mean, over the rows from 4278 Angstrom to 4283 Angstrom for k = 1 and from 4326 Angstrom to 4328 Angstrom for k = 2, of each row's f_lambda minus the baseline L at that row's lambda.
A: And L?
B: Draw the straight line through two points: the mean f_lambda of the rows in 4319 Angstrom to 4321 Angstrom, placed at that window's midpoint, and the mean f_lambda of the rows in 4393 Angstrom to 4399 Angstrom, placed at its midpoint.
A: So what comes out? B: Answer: -0.1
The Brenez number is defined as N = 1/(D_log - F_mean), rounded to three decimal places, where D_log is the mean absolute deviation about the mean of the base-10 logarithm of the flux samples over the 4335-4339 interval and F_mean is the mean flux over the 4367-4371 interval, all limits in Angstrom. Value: -0.314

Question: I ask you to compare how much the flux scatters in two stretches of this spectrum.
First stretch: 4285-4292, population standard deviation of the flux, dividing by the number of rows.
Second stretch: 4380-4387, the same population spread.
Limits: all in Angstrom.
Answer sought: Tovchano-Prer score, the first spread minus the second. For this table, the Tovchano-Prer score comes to -0.020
